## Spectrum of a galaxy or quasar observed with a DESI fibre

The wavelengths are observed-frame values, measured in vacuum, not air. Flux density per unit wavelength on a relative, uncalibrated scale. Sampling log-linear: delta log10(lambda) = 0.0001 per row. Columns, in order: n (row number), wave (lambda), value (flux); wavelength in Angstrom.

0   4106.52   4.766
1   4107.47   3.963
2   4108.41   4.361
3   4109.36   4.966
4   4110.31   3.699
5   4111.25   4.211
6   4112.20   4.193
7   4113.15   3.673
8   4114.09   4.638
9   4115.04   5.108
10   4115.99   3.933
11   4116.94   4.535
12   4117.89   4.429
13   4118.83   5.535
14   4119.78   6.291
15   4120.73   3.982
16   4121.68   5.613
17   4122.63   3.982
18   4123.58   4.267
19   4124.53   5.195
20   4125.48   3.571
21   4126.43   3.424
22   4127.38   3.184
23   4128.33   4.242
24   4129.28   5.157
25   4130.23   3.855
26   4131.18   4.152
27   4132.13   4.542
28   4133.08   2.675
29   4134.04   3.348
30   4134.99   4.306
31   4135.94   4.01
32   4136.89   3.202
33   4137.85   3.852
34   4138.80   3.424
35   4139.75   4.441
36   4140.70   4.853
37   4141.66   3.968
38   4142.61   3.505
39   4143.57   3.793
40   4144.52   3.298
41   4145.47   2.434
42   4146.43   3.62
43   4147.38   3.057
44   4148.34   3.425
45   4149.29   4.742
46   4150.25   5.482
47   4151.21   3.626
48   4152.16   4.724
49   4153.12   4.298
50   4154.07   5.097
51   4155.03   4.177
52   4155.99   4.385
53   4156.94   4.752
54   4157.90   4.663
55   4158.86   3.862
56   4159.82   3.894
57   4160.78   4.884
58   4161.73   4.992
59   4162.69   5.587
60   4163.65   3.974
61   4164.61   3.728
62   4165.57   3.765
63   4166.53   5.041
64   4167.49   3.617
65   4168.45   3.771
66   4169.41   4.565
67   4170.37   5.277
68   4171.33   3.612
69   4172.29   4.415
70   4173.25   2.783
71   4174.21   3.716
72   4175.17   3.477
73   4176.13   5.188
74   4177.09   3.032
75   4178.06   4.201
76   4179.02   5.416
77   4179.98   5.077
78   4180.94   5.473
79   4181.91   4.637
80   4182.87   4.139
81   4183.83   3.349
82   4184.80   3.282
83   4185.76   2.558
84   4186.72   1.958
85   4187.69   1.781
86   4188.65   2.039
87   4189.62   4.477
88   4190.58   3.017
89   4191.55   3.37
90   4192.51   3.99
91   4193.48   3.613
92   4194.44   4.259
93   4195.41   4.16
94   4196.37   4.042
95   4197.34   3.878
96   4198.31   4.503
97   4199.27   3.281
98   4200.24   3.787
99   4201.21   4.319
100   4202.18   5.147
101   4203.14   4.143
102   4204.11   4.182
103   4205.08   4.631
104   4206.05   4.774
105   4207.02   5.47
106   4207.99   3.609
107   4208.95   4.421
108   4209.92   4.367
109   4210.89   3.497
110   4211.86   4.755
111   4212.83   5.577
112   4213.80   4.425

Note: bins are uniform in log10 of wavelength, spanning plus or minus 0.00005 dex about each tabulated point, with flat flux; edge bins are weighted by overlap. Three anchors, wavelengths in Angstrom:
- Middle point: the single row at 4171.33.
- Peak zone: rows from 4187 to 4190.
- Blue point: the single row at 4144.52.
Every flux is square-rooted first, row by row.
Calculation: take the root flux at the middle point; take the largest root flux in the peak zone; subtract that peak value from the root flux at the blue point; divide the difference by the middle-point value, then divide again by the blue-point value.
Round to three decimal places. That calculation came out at -0.087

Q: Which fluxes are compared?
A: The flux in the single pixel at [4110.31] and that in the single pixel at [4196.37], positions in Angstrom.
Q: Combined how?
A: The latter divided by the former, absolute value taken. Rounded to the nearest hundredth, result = 1.09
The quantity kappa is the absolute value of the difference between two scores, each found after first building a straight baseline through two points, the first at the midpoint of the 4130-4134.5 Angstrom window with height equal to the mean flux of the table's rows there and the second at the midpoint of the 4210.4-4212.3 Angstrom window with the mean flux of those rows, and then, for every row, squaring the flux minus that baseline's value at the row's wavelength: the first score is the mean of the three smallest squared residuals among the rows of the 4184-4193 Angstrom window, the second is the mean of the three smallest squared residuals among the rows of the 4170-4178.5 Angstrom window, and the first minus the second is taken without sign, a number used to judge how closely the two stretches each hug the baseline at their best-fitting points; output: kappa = 0.15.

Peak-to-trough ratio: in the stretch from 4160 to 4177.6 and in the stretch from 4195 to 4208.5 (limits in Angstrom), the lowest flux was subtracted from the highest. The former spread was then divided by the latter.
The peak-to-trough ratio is 1.3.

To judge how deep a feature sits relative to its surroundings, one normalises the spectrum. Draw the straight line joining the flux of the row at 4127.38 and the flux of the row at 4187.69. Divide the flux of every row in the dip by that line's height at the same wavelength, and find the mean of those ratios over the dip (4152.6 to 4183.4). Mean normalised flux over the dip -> 1.96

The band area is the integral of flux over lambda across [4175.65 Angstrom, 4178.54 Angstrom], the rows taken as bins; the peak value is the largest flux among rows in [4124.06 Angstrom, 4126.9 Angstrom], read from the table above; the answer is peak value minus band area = -6.75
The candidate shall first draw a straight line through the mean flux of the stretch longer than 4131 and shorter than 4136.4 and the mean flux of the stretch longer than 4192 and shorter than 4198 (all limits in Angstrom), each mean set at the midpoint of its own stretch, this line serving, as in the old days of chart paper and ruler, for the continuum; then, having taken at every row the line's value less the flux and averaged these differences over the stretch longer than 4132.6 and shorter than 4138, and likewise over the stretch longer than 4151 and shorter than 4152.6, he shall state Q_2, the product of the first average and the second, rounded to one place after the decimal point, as -0.1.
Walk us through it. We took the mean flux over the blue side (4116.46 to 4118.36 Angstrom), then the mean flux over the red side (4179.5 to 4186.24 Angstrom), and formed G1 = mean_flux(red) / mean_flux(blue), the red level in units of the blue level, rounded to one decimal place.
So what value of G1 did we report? 0.9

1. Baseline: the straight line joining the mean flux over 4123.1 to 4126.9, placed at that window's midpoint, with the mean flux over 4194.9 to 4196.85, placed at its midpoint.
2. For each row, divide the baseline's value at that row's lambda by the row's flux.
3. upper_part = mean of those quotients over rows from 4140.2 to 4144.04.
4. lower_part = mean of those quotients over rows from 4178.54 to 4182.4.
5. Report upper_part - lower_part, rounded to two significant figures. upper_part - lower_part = 0.23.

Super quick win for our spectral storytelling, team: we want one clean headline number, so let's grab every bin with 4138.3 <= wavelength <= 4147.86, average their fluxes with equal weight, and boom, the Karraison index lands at 3.64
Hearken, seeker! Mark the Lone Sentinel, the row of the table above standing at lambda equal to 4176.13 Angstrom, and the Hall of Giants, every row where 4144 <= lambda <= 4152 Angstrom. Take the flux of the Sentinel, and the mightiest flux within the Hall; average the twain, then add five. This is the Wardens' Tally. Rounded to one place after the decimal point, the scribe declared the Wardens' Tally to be 10.3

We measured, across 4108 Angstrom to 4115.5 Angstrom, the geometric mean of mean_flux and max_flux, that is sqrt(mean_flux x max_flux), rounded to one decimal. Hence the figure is 4.7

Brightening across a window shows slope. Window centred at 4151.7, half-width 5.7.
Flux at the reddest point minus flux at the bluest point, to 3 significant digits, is 1.13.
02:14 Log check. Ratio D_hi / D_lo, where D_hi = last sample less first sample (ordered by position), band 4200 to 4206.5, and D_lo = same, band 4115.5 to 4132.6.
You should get 2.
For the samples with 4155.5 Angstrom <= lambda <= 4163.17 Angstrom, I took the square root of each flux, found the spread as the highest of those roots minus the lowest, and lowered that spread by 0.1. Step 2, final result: 0.30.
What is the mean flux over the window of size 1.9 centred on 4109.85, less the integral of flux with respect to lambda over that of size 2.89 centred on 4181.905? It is -9.4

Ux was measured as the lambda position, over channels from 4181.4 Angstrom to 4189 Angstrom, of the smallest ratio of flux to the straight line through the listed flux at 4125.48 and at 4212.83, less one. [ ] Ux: 4187.69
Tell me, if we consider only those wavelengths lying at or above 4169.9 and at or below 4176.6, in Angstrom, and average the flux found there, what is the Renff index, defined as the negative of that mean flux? -4.1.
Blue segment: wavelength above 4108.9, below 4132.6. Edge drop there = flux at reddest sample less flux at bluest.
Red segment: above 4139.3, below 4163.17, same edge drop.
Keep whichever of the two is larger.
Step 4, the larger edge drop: 1.1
